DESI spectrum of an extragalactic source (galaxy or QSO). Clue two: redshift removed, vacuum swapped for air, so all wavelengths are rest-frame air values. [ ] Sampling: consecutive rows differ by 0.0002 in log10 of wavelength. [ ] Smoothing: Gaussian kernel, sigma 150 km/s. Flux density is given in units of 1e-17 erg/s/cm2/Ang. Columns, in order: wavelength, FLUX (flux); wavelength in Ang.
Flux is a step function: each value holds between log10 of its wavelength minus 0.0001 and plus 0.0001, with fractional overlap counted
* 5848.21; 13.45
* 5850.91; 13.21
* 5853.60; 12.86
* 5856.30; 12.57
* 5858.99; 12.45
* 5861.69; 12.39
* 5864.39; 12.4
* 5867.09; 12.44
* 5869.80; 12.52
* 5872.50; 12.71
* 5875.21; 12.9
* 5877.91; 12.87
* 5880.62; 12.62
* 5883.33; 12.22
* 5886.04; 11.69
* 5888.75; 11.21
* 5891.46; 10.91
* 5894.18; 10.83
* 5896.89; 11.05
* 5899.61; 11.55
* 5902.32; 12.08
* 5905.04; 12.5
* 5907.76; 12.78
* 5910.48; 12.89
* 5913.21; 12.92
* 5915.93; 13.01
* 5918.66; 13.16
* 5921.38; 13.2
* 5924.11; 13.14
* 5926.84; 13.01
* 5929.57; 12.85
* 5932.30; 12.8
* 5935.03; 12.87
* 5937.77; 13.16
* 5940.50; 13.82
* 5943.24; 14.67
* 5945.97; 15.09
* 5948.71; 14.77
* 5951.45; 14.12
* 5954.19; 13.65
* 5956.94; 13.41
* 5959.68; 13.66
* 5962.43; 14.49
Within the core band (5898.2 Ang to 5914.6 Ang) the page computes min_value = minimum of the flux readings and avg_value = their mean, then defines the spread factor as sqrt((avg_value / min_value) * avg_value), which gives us 3.66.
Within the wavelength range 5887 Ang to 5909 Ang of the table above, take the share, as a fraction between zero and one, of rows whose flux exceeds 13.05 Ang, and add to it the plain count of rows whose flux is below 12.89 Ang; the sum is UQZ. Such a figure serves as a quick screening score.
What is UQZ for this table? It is 8.0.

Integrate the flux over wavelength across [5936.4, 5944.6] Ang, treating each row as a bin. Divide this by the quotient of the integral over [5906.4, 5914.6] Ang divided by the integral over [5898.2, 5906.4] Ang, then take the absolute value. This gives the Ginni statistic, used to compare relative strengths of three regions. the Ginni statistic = 107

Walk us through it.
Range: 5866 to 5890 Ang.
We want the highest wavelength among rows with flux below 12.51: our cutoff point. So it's 5888.75 Ang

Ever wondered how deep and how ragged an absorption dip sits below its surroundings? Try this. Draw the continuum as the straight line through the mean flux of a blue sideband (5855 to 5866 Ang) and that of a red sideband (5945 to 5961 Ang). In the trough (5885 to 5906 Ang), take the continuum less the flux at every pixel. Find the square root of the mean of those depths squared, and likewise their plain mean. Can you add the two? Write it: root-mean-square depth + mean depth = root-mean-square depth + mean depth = 3.3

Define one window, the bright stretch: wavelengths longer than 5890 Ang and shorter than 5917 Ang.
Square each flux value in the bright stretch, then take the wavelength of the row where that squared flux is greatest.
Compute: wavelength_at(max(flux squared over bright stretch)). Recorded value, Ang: 5915.93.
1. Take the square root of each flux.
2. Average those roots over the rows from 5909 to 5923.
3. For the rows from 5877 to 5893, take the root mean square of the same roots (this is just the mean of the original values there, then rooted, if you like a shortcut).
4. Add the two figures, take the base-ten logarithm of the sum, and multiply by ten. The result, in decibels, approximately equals 8.49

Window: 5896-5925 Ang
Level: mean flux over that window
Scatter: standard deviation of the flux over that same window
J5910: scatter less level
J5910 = -11.9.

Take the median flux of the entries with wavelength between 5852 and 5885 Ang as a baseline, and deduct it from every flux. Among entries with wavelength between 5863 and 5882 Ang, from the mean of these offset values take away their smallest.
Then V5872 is 0.24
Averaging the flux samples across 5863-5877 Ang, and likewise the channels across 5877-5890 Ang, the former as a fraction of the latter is 1.04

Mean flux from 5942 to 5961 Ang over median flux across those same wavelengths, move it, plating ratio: 1.01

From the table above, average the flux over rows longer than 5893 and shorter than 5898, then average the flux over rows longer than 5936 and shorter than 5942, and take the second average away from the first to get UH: -2.5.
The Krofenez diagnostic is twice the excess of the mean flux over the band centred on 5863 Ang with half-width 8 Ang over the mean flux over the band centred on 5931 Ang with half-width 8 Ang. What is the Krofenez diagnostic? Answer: -1.0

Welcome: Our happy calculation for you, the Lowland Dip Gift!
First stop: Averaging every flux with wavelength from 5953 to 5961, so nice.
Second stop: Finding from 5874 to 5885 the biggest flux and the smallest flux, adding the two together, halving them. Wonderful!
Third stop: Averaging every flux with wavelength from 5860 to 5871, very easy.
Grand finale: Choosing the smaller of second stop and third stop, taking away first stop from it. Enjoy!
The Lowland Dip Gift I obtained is -1.1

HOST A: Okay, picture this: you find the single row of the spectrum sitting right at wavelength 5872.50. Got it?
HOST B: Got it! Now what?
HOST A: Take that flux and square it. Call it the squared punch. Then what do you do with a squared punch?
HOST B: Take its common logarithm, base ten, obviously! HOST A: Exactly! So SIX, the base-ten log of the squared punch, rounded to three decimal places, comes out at 2.208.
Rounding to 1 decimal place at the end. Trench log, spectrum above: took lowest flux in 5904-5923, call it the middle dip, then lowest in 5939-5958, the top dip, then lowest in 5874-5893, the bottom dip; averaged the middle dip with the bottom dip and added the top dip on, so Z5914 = 25.1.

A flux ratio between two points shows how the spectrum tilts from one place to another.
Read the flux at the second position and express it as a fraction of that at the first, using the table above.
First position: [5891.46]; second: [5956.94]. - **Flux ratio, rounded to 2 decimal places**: 1.23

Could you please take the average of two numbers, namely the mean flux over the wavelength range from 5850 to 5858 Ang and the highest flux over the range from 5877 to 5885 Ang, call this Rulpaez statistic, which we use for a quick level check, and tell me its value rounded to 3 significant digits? 12.9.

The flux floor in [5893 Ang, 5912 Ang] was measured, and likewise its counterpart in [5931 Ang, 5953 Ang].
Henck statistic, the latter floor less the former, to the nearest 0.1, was 2.0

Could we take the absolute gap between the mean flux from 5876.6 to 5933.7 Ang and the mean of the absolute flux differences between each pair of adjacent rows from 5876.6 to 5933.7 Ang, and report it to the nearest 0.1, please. 12.1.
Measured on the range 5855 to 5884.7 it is 12.4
